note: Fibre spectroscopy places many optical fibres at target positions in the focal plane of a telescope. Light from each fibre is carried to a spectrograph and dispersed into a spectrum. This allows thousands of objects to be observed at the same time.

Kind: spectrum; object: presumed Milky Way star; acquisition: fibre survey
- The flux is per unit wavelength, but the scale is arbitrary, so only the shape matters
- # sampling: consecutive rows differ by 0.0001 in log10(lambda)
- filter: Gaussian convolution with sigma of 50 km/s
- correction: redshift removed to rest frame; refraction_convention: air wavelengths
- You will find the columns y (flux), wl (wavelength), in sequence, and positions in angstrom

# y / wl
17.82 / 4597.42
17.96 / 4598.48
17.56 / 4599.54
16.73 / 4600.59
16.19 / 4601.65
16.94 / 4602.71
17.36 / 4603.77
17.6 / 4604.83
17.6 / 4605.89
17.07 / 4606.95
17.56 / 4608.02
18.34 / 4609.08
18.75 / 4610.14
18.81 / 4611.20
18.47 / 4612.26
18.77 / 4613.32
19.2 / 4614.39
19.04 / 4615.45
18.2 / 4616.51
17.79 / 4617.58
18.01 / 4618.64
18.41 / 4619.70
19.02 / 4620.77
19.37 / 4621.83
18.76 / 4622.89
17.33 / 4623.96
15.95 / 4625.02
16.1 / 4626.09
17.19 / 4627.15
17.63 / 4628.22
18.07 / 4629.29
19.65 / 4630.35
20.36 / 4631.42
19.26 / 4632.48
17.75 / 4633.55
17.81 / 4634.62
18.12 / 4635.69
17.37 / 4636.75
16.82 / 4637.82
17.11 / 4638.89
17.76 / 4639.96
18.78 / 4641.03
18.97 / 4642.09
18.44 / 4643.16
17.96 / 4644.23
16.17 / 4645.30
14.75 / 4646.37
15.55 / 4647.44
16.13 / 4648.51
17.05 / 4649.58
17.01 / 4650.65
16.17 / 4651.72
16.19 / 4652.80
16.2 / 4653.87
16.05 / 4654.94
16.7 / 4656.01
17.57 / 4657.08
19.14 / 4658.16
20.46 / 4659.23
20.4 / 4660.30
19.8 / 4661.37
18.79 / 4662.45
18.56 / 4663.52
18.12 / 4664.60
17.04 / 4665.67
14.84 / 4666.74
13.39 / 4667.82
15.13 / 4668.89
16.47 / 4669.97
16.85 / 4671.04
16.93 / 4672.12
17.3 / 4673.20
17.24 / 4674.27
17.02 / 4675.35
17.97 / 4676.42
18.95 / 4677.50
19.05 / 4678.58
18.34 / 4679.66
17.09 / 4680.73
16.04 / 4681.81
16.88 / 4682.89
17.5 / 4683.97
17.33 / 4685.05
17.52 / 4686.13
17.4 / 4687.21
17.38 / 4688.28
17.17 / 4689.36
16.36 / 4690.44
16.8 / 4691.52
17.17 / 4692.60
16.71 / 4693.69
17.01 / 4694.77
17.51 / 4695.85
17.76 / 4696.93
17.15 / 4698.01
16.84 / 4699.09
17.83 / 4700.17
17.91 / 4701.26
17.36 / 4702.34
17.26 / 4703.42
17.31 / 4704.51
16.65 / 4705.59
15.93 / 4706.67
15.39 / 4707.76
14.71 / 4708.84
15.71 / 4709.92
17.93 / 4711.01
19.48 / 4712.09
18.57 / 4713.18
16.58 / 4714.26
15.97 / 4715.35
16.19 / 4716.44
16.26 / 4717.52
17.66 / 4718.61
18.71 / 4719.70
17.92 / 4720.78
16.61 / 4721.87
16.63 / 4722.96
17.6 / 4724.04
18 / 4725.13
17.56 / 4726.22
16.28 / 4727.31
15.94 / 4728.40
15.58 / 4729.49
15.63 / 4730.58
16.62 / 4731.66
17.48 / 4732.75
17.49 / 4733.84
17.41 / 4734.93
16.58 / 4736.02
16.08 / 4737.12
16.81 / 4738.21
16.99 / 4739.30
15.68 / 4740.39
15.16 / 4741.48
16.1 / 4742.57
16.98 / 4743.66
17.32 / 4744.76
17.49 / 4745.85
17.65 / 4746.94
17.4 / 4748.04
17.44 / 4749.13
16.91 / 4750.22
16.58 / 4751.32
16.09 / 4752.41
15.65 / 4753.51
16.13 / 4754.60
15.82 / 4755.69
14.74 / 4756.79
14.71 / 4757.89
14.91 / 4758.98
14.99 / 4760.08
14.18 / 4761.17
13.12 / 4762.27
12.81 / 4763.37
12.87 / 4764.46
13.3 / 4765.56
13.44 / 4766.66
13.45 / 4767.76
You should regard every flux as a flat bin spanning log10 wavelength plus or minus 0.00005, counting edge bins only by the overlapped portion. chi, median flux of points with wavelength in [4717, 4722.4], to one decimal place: 17.7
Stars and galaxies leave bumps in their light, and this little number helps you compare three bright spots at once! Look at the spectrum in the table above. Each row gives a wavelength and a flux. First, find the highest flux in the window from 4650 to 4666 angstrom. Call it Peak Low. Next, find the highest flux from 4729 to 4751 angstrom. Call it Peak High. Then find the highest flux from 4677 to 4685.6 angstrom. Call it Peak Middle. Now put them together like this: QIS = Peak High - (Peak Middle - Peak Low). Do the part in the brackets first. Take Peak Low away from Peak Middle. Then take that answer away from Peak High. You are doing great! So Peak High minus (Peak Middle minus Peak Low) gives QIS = 19.1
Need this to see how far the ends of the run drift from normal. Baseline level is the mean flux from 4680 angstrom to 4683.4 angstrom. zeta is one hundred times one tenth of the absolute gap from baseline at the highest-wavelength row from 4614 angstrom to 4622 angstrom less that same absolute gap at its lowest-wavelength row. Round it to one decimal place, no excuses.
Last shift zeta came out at 1.7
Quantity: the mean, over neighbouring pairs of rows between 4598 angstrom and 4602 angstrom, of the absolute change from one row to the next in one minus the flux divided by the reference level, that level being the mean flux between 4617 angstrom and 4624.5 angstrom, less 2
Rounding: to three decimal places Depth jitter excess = -1.968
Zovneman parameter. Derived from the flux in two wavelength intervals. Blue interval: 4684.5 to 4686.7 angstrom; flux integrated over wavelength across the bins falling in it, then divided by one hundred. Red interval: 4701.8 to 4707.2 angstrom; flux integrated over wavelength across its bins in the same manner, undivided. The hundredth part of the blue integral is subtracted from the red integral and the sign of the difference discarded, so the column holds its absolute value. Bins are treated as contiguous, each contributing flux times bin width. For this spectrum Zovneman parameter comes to 91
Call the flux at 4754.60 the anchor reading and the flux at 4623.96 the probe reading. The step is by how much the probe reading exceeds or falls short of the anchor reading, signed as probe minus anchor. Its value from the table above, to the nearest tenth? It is 1.2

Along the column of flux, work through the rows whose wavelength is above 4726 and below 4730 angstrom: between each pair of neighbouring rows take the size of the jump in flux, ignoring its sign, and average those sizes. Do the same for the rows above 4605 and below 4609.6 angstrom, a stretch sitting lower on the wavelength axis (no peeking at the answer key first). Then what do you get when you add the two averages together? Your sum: 1.3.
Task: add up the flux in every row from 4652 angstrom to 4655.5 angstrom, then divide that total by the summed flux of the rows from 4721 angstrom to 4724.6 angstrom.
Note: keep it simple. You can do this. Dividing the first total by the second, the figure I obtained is 0.95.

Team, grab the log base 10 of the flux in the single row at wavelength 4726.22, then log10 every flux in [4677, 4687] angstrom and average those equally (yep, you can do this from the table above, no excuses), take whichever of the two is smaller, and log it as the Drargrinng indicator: 1.24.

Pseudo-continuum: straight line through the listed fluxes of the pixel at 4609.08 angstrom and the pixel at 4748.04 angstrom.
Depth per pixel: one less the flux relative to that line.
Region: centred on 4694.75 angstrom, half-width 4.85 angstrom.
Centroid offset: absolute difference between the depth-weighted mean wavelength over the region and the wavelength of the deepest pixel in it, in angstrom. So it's 3.4 angstrom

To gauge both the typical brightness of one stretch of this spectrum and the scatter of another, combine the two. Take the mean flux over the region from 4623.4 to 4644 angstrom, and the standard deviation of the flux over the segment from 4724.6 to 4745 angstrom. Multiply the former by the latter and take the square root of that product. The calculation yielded 3.8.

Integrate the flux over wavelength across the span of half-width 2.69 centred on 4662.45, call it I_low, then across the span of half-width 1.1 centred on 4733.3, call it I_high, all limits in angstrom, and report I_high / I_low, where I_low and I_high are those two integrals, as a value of 0.37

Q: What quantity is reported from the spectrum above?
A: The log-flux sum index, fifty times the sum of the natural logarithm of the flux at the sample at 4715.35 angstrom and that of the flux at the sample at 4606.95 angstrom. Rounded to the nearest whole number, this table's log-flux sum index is 280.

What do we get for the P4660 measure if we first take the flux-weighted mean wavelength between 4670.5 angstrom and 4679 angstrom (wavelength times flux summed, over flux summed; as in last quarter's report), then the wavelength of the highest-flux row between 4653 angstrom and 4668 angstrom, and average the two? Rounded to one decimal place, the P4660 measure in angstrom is 4667.1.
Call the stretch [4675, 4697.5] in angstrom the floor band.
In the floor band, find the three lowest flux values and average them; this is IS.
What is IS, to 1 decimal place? 16.4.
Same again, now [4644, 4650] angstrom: 15.5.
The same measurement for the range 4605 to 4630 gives 16.4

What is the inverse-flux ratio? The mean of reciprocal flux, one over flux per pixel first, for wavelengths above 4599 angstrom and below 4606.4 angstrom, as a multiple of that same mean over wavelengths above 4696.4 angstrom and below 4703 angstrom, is 1.02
